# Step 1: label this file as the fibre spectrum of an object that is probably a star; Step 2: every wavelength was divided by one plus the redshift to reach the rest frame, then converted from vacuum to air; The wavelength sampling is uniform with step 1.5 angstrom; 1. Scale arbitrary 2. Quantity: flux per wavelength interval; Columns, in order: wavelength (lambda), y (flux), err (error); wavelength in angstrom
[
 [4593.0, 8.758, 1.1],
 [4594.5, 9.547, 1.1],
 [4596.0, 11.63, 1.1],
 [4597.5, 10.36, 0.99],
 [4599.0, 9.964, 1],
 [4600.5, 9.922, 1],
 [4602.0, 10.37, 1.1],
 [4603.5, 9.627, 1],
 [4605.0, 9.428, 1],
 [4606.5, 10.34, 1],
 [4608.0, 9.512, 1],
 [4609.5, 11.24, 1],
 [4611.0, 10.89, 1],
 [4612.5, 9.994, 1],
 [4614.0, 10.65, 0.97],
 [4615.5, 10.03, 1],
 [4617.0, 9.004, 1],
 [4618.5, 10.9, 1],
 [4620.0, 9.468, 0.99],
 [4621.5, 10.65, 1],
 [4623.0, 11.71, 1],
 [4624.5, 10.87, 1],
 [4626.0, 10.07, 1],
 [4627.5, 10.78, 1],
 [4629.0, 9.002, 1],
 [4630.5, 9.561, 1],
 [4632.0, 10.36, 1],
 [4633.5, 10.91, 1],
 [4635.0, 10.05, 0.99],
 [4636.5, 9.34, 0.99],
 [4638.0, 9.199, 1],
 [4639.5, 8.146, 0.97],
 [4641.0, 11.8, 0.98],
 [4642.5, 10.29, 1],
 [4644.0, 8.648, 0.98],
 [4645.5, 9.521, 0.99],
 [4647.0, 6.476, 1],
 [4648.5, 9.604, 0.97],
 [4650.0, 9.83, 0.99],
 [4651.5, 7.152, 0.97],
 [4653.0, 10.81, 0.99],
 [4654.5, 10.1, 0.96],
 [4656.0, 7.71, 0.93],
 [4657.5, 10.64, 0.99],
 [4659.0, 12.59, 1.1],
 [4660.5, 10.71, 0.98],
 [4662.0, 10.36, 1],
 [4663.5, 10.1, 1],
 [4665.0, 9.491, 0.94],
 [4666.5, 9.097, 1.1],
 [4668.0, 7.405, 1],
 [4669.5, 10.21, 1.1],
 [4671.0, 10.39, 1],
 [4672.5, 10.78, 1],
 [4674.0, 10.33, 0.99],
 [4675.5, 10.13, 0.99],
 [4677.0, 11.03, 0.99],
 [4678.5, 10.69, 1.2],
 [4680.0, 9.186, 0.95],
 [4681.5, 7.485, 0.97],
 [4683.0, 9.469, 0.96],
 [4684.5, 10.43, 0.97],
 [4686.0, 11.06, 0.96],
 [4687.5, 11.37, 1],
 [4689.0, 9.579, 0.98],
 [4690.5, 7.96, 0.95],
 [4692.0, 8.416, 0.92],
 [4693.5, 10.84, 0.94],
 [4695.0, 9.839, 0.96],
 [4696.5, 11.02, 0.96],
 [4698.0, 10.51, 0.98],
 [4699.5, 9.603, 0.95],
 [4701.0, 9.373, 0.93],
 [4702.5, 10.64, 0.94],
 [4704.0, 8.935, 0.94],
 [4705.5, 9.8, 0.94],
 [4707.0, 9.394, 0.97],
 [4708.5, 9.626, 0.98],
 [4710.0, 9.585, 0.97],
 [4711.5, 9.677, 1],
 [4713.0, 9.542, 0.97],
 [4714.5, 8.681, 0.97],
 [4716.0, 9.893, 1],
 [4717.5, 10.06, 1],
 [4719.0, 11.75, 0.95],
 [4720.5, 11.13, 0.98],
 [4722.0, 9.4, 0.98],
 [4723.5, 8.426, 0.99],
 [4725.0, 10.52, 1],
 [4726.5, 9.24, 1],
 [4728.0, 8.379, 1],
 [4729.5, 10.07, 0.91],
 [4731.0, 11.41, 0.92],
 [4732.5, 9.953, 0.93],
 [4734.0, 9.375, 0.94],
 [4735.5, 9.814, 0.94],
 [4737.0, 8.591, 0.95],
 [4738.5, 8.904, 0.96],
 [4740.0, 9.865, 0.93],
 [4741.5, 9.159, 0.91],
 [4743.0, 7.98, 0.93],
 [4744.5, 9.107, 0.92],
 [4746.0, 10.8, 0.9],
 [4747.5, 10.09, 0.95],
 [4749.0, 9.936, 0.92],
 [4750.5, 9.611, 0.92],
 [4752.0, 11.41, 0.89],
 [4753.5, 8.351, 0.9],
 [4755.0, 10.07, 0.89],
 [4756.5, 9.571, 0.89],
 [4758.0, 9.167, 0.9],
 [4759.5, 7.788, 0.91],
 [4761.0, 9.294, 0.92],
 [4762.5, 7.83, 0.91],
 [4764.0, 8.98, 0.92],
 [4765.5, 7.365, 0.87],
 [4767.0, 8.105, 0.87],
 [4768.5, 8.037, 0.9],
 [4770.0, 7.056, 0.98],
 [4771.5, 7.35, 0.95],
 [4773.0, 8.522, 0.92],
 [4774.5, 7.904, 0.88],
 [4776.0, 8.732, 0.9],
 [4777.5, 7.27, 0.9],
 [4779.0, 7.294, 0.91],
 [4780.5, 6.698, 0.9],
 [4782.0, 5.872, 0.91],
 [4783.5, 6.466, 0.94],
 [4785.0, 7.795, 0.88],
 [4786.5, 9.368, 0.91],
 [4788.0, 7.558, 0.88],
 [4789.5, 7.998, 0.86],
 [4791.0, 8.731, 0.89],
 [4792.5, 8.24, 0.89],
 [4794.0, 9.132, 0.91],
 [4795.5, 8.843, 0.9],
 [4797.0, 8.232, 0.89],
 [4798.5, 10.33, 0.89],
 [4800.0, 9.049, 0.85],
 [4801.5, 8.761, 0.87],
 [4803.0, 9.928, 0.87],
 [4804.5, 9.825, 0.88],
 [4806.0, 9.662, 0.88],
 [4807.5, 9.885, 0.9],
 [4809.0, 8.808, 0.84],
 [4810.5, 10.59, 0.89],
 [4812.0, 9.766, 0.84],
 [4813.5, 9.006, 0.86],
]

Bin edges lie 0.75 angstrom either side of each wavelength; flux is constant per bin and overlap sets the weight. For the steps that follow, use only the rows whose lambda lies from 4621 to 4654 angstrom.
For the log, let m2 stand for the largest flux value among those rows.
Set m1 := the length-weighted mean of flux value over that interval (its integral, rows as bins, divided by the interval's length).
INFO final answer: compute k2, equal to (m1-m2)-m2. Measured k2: -13.8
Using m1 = 9.76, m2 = 11.8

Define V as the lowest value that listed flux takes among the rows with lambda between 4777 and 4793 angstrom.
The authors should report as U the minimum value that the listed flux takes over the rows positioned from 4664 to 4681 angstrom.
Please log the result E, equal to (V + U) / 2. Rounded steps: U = 7.405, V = 5.872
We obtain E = 6.6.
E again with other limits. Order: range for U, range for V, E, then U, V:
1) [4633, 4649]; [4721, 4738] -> 7.4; 6.476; 8.379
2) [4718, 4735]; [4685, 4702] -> 8.2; 8.379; 7.96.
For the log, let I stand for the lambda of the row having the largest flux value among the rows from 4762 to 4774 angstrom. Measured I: 4764.0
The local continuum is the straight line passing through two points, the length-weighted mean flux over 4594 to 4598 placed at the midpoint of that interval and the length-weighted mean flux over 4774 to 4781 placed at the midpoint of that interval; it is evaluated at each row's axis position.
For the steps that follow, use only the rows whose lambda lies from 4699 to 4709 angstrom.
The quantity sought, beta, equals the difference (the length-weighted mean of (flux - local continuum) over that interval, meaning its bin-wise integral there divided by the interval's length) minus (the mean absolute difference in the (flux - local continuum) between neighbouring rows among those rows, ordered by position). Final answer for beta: 0.0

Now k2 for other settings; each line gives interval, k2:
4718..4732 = -13.5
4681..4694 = -13.1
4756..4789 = -11.2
